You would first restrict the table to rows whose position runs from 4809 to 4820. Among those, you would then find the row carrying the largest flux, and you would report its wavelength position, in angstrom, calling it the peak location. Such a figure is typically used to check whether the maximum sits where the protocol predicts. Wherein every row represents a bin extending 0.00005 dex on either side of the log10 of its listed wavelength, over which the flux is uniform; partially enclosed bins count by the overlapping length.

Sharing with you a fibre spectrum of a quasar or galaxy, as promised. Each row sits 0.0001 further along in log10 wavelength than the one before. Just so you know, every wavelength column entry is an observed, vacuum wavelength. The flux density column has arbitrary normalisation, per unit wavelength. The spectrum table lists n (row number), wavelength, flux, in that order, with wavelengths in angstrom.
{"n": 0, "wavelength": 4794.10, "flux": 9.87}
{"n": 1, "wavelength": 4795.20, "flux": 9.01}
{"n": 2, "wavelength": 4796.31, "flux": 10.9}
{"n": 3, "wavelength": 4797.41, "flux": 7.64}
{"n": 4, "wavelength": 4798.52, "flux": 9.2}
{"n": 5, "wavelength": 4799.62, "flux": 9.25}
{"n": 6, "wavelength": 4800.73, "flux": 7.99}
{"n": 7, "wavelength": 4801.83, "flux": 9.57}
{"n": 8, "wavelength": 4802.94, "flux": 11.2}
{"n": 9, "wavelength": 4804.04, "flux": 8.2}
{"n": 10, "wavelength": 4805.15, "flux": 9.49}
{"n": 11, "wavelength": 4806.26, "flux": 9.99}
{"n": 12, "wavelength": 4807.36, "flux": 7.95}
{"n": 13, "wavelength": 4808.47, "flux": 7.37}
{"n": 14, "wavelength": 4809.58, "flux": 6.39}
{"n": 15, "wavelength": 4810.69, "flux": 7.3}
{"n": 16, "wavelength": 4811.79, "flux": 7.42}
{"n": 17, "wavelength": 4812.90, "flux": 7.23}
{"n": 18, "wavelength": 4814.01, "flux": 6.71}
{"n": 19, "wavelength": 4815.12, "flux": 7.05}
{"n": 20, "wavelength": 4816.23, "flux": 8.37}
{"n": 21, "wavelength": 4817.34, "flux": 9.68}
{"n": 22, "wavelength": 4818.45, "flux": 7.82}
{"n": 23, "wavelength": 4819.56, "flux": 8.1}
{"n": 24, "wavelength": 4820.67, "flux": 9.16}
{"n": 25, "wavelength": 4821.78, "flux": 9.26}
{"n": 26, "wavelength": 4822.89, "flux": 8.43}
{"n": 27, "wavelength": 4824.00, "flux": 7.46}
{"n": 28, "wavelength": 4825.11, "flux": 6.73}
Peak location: 4817.34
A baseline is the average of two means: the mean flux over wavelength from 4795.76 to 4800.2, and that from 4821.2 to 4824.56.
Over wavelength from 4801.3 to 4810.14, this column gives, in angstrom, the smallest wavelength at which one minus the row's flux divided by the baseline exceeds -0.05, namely 4804.04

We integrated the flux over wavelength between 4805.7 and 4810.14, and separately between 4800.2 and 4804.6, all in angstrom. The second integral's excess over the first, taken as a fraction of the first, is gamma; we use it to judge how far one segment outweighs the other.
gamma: 0.16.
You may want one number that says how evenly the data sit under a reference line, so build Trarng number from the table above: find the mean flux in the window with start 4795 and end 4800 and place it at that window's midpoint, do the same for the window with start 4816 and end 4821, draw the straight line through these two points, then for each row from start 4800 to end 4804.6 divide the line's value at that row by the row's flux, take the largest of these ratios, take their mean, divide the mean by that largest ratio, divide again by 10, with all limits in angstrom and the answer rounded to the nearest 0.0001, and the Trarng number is 0.0876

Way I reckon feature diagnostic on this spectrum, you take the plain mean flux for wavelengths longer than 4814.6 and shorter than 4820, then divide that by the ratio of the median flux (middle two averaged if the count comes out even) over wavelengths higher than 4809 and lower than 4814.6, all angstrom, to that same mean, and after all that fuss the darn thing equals 9.3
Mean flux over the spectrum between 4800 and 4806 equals 9.3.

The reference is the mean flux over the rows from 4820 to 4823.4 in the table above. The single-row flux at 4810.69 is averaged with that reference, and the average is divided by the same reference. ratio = 0.91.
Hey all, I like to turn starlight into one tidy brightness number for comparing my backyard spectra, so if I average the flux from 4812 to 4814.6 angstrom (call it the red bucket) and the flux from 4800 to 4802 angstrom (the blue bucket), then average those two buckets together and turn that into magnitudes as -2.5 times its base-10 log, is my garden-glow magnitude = -2.24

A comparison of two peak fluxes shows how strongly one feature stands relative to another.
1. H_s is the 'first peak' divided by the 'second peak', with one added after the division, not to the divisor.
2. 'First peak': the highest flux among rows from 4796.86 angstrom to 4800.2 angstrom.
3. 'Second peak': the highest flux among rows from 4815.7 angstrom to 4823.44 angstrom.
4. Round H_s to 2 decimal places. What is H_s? 1.96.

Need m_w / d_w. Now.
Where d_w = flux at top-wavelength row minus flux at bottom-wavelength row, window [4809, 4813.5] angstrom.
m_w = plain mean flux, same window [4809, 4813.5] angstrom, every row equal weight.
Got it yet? 8.4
